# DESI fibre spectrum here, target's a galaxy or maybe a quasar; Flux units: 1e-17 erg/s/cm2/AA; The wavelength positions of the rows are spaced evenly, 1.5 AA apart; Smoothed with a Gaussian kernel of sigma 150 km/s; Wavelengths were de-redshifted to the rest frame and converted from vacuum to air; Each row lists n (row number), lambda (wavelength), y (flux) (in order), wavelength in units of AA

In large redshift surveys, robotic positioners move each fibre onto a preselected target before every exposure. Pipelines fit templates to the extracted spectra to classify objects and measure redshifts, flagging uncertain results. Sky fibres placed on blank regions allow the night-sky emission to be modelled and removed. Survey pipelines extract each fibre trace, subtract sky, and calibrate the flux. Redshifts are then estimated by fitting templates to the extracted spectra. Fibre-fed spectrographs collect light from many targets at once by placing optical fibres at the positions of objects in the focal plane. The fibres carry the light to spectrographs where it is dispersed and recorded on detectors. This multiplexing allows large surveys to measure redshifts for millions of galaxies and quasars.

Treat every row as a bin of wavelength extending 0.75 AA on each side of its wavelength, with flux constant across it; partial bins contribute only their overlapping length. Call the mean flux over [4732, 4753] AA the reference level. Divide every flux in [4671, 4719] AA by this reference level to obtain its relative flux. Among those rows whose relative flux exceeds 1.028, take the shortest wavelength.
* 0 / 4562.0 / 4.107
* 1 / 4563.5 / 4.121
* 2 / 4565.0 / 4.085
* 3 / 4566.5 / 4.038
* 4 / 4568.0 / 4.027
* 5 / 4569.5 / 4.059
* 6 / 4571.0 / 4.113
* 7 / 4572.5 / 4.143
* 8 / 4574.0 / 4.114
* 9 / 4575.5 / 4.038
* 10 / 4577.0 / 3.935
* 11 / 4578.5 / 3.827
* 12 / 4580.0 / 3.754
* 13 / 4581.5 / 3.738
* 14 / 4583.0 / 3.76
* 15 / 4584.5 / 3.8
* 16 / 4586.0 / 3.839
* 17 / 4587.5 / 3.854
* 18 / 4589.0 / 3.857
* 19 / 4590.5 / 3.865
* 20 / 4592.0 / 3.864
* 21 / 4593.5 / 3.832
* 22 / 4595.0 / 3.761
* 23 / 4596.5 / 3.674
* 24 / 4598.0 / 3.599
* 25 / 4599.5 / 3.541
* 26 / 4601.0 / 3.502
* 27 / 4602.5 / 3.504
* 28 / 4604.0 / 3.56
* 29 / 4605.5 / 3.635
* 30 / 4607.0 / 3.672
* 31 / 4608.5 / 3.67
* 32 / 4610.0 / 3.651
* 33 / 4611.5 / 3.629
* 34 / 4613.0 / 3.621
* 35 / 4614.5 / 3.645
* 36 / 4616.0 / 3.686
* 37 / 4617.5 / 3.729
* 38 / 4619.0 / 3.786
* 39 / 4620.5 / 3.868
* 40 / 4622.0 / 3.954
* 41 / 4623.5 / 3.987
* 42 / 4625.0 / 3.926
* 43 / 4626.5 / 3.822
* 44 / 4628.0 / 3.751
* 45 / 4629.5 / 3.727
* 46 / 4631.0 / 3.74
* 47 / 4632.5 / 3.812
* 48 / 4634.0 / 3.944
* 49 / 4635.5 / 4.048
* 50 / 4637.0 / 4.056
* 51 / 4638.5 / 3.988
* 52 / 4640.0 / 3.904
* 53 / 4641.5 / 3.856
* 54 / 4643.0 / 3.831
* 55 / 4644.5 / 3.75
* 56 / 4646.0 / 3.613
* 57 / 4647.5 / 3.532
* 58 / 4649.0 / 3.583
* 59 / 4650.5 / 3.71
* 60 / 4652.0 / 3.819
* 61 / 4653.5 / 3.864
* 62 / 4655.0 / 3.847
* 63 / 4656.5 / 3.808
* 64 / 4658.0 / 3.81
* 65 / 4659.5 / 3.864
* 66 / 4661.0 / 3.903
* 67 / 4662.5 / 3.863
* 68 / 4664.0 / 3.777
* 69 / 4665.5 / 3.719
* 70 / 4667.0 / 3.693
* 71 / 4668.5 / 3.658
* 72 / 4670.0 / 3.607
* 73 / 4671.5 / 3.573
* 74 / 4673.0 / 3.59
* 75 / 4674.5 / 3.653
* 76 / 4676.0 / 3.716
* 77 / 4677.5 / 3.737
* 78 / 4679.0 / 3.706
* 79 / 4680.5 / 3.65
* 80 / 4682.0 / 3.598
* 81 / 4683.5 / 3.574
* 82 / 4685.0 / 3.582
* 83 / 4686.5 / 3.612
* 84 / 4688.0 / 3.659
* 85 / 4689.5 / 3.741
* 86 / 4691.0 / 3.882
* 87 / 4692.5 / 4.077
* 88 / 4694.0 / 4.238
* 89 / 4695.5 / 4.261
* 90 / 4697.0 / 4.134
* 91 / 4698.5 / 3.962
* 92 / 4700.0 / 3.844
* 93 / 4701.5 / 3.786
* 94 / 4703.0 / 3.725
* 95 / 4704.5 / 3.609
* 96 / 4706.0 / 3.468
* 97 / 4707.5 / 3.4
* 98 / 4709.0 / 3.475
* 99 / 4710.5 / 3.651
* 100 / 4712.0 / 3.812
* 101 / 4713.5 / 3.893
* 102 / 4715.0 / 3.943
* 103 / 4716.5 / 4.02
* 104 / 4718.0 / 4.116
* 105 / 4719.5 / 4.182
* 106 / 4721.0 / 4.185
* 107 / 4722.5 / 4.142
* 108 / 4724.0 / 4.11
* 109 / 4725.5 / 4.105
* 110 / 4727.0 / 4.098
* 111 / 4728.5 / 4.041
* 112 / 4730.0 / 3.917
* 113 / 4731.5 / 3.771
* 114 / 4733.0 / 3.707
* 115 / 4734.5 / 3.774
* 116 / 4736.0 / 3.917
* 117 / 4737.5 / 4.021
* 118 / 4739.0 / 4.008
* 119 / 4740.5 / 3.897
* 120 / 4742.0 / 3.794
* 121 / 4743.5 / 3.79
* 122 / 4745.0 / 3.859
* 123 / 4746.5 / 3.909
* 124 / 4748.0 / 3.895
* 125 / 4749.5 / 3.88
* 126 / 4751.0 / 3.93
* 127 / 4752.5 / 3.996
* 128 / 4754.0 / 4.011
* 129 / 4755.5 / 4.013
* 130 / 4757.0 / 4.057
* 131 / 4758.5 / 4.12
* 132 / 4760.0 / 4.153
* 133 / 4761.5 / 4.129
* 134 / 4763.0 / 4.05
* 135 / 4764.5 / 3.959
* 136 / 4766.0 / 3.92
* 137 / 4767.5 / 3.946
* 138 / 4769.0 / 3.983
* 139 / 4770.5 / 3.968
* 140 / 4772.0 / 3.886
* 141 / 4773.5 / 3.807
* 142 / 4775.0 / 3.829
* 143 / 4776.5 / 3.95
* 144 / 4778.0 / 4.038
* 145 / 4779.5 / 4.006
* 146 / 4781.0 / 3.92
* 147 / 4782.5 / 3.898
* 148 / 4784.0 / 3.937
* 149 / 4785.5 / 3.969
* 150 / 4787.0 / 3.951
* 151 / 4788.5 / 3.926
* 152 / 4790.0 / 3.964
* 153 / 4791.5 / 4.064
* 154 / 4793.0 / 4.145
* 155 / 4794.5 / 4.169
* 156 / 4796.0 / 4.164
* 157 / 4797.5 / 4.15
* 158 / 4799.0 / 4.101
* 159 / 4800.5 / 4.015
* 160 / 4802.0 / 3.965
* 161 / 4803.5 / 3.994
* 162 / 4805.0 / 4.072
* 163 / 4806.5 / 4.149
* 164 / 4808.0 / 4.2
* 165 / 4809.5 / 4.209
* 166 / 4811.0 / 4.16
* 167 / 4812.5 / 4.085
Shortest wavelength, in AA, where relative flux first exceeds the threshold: 4692.5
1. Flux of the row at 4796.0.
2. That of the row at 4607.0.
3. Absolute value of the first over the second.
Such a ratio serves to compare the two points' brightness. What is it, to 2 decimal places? 1.13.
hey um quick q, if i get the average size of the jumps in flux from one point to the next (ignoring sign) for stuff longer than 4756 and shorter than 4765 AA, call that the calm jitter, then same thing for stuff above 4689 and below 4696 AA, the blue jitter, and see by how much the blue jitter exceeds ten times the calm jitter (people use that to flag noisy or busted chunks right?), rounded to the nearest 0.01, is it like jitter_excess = -0.45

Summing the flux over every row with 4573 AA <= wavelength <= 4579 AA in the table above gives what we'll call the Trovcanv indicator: 15.9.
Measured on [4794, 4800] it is 16.6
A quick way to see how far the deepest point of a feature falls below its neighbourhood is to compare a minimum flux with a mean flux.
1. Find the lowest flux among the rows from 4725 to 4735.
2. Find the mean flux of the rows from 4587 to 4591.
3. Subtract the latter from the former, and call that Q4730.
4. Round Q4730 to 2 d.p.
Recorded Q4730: -0.15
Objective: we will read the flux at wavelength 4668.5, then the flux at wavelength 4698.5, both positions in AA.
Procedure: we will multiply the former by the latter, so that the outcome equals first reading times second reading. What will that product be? 14.5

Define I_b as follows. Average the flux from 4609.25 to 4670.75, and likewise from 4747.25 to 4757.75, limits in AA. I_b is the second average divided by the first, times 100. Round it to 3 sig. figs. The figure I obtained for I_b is 105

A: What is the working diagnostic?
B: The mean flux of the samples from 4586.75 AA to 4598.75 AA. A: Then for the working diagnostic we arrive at 3.79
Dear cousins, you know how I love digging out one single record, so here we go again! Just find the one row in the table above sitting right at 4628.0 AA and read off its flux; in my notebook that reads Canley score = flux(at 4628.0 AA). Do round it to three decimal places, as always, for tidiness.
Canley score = 3.751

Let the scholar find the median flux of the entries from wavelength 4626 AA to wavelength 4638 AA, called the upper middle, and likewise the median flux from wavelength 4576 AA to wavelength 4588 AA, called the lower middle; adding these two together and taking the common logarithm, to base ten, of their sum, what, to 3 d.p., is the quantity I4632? 0.883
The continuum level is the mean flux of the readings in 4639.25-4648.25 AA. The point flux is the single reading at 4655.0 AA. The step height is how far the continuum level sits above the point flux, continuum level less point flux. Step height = -0.1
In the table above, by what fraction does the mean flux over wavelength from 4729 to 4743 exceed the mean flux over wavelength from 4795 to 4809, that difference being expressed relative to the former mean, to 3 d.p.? -0.058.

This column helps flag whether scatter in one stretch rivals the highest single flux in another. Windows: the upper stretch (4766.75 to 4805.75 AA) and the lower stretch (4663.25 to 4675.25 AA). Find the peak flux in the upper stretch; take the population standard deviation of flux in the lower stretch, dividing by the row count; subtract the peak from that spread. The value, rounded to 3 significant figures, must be -4.10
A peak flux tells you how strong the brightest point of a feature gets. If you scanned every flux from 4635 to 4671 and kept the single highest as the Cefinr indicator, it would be 4.056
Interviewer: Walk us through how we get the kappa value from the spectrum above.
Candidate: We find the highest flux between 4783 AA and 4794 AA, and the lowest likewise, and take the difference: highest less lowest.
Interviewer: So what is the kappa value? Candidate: 0.22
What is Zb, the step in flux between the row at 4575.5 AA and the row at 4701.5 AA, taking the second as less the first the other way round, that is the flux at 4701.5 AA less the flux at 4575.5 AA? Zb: -0.25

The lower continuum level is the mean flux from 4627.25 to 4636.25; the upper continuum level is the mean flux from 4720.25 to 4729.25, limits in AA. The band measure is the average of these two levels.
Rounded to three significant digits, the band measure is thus 3.98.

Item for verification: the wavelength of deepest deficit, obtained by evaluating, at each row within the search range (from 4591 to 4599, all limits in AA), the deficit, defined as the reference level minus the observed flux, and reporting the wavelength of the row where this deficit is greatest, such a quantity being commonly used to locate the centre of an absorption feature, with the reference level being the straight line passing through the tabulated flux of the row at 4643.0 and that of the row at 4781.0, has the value 4598.0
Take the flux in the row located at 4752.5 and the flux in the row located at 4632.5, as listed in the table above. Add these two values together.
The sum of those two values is 7.81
